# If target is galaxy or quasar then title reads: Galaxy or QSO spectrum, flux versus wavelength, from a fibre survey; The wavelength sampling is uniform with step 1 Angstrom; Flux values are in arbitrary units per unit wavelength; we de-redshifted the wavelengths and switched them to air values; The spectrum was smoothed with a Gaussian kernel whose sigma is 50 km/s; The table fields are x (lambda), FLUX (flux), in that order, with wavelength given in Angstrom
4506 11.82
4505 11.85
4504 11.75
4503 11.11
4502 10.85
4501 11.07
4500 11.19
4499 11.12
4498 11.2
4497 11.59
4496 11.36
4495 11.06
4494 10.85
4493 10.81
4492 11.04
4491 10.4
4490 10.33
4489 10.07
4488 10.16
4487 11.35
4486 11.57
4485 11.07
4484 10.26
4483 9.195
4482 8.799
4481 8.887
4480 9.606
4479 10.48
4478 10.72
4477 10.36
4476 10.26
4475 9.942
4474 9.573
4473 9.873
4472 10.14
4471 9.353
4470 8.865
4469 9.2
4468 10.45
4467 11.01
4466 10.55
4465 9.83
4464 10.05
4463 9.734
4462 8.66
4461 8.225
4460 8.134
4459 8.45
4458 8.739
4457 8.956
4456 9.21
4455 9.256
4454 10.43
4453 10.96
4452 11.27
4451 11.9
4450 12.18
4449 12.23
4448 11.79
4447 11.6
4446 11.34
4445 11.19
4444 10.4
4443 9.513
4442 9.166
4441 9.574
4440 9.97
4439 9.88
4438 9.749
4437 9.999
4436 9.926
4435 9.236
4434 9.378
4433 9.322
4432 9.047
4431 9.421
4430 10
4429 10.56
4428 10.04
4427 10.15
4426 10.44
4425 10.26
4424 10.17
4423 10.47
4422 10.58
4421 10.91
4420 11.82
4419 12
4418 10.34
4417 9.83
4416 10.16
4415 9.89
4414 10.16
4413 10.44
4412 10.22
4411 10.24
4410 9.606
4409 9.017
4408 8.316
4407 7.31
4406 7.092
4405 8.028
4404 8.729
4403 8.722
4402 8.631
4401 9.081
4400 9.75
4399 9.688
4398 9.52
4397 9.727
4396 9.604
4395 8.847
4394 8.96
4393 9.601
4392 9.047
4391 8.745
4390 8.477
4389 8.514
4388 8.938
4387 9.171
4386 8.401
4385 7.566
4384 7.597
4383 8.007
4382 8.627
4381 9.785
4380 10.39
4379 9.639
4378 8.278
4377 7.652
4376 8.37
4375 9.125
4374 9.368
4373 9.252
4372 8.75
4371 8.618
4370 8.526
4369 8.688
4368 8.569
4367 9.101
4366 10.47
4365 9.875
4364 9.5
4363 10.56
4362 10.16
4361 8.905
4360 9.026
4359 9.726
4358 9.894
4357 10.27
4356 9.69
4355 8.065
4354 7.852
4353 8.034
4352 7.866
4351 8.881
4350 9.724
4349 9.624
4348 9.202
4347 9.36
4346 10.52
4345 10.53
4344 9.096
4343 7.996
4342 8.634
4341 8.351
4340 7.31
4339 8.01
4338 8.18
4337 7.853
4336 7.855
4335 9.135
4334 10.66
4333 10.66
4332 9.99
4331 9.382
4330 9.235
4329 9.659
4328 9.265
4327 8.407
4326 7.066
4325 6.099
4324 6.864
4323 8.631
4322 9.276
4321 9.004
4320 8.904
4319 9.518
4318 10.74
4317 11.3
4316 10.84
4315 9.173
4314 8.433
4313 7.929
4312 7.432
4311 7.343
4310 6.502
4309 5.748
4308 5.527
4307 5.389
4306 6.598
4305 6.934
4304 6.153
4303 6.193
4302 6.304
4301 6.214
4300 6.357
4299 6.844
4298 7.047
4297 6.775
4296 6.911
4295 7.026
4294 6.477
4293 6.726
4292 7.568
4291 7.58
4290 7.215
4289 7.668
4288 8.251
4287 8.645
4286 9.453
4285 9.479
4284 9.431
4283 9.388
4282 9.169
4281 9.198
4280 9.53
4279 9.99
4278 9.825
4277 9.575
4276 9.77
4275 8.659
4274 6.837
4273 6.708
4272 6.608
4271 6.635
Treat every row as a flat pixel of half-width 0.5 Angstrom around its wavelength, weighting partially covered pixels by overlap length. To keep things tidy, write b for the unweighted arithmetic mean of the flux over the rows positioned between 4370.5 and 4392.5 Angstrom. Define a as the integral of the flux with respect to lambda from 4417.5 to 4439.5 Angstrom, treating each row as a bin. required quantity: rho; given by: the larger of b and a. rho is 224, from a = 224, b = 8.7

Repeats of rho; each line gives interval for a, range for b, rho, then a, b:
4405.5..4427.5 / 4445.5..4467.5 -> 219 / 219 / 10.2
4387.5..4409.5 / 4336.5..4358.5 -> 194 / 194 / 8.9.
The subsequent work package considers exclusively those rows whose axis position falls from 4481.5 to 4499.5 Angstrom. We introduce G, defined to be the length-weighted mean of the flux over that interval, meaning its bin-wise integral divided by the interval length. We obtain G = 10.7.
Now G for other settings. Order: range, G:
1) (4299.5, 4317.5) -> 7.2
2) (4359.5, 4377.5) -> 9.1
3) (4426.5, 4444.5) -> 9.7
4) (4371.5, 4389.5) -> 8.7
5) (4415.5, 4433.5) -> 10.3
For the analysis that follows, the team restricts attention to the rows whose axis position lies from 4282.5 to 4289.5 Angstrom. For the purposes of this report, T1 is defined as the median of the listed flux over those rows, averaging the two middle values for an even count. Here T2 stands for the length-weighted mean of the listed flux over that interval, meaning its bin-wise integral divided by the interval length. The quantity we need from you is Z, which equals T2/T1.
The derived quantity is 0.948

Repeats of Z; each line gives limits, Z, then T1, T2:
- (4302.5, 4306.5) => 1.012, 6.4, 6.5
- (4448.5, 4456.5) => 0.983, 11.1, 10.9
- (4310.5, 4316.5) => 1.042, 8.2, 8.5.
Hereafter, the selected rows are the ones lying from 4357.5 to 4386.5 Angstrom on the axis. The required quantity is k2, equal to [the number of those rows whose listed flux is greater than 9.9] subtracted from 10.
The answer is 6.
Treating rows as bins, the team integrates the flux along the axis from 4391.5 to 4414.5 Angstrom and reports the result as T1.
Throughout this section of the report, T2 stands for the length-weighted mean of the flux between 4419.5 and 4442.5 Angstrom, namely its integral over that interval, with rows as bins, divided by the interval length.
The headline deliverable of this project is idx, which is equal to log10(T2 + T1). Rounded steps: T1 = 210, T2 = 10.0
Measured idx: 2.34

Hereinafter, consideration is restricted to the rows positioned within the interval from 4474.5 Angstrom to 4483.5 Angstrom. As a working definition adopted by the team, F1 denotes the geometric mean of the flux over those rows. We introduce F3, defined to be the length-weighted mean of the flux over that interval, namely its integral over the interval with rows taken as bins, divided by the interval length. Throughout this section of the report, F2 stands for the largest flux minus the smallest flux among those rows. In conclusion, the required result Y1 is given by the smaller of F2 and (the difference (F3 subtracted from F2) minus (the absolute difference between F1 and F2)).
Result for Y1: -15.7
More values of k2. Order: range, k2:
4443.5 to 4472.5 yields -6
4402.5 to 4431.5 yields -8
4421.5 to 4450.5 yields -9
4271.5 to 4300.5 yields 9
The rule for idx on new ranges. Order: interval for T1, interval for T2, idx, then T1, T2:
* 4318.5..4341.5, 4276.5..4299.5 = 2.32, 199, 8.3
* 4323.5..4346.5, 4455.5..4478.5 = 2.32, 201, 9.6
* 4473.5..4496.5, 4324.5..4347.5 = 2.39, 238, 8.8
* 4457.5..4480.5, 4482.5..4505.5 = 2.37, 222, 10.9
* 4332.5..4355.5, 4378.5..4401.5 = 2.33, 203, 9.0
